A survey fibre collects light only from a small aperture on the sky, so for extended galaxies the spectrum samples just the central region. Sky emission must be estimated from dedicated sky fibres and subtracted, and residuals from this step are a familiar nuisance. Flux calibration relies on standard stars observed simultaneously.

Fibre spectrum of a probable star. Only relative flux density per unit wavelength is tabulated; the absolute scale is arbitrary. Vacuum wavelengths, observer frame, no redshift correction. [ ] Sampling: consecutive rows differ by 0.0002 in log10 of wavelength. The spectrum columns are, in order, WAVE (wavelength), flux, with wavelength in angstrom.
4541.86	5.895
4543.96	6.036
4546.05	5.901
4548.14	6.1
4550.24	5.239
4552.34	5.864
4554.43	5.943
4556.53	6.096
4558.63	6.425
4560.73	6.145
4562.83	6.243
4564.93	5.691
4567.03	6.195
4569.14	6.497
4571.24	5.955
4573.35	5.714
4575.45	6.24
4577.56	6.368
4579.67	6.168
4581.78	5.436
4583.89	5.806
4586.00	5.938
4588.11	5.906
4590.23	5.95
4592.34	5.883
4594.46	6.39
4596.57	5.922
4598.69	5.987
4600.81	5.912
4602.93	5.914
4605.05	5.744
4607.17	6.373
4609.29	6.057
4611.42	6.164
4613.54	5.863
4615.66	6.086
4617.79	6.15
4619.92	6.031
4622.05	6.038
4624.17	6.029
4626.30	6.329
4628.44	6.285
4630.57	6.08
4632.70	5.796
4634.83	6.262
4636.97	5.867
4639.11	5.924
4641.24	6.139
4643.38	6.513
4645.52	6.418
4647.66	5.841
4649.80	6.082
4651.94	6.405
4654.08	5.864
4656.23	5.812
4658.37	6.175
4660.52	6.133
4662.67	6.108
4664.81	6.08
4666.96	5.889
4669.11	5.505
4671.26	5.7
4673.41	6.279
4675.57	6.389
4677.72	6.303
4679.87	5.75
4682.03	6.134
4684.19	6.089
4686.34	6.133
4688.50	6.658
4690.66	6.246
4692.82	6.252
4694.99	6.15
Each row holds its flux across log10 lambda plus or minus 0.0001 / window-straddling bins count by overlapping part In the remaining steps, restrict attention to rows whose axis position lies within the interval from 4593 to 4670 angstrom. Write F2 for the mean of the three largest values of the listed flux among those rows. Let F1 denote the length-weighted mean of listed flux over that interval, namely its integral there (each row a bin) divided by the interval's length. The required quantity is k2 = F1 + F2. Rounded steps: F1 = 6.06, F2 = 6.45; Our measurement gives 12.5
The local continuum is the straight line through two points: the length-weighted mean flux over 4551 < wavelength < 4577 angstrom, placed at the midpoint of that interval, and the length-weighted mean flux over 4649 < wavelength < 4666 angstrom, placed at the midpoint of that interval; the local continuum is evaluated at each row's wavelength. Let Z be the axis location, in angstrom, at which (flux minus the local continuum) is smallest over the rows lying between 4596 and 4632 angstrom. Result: 4605.05 angstrom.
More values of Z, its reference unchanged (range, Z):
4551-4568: 4564.93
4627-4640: 4632.70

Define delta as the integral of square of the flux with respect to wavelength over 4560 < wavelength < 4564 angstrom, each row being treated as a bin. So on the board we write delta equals 153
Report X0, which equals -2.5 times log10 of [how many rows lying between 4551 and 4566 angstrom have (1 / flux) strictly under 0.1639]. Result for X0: -1.2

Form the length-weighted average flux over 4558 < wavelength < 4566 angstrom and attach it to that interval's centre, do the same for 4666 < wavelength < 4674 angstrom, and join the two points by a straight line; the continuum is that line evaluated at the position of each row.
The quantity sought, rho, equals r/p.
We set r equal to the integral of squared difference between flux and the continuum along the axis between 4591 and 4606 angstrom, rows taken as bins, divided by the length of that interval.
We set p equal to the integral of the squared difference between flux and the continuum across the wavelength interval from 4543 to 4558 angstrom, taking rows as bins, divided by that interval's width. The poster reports 0.2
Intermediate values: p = 0.15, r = 0.03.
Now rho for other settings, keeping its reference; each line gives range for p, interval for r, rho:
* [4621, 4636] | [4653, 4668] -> 0.7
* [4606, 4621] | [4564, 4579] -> 2.3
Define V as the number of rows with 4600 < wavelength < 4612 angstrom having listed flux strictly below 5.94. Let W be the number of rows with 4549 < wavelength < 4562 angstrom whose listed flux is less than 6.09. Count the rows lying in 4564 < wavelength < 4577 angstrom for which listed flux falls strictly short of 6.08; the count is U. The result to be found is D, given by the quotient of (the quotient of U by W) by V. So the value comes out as 0.33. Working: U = 3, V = 3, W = 3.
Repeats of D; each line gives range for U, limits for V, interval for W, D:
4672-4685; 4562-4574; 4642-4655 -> 0.17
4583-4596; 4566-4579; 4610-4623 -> 1.25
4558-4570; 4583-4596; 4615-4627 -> 0.06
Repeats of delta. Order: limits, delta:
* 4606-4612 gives 230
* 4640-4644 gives 158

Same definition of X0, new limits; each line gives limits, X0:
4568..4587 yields -1.5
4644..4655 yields -0.8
